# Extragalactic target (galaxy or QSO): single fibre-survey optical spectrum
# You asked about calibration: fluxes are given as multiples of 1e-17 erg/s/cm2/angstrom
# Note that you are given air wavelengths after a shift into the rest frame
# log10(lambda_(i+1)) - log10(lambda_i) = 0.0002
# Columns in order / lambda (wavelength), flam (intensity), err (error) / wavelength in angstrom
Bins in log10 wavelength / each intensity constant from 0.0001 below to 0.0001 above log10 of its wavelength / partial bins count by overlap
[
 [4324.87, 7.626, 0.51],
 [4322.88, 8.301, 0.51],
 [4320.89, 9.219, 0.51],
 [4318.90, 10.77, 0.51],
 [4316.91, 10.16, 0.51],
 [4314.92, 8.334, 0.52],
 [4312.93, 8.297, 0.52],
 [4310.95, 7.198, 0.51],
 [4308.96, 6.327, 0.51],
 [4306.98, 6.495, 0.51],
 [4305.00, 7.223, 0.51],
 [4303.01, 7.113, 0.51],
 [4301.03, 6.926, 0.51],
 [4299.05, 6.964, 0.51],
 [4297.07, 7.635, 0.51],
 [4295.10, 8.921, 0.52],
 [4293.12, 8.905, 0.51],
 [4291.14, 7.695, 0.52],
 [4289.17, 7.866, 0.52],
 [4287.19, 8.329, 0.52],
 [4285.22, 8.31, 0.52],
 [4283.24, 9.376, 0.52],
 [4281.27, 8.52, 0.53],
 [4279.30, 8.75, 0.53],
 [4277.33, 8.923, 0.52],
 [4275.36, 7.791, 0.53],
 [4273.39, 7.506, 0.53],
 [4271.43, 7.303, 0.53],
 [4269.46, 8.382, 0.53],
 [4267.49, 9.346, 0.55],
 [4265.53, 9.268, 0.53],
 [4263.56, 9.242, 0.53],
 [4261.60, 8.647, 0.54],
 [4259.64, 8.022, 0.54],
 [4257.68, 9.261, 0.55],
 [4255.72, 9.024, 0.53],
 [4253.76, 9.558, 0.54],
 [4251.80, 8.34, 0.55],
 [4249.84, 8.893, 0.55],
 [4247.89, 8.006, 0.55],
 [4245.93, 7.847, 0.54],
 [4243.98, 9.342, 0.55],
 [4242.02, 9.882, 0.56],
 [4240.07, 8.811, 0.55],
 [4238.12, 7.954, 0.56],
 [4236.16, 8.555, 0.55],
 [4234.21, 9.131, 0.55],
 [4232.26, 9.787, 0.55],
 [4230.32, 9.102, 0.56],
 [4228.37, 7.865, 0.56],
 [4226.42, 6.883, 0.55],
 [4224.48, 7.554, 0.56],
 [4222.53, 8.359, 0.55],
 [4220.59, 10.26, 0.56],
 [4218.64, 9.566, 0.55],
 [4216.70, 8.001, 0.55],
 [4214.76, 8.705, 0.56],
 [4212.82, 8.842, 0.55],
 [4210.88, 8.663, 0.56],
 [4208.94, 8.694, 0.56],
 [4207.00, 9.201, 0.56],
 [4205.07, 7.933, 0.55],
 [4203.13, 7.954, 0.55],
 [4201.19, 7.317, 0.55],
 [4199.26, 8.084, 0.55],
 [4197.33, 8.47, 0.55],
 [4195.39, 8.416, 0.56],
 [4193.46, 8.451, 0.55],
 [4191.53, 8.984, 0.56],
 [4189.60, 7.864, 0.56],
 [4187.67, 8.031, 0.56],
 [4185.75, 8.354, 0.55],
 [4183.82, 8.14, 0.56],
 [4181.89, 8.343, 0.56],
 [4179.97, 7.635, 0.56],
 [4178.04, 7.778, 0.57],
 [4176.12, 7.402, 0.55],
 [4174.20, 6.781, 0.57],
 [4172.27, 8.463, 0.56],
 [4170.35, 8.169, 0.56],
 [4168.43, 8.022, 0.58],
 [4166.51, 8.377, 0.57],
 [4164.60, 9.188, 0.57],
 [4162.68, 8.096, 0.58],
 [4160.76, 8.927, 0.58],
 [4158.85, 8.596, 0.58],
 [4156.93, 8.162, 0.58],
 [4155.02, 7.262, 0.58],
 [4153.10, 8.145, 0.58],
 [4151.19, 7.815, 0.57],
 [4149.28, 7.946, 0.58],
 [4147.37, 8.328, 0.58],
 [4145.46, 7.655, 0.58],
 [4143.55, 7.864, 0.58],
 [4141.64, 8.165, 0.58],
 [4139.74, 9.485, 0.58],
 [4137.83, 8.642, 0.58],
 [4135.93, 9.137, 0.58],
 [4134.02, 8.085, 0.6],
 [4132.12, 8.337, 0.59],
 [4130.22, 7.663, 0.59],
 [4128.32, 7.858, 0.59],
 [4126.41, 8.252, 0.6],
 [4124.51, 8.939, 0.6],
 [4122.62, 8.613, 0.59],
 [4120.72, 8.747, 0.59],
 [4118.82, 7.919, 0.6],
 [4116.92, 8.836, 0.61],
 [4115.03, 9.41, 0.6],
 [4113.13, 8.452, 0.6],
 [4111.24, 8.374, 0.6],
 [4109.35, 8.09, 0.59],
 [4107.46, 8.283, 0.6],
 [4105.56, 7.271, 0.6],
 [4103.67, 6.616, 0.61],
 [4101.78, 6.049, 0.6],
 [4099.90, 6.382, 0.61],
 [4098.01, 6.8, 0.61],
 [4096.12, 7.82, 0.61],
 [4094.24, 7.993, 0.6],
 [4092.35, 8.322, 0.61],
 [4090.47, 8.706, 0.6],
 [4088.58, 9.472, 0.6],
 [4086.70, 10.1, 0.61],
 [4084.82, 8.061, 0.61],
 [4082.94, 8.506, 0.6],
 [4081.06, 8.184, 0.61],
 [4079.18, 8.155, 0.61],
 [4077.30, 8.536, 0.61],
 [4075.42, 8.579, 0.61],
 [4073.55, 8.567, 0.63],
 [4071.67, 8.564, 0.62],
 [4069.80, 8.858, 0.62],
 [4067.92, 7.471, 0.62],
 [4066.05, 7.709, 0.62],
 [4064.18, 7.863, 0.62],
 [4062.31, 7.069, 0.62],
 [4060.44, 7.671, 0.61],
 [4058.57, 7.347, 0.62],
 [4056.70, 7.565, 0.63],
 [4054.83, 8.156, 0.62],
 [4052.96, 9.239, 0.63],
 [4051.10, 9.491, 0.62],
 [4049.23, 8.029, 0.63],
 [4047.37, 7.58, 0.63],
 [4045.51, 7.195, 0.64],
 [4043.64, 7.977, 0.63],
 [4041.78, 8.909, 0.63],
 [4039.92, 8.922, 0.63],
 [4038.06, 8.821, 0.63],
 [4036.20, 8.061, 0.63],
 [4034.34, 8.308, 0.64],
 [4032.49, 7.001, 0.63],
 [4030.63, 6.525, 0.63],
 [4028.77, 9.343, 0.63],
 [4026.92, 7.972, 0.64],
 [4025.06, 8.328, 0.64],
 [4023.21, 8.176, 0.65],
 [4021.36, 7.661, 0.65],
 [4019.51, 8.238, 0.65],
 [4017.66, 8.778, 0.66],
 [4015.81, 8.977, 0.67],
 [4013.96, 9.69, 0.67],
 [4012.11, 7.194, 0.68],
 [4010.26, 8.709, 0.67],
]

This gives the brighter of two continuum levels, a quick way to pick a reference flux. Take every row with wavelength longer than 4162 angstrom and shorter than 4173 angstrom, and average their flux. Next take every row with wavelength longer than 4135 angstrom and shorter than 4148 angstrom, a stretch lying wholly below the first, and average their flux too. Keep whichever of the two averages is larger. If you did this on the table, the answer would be 8.47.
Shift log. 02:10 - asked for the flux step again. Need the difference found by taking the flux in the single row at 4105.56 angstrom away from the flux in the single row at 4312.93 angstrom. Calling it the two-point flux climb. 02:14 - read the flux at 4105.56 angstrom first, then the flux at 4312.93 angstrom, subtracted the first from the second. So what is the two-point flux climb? 1.0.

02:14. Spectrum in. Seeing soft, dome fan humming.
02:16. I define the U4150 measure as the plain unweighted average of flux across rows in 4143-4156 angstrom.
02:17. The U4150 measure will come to 7.86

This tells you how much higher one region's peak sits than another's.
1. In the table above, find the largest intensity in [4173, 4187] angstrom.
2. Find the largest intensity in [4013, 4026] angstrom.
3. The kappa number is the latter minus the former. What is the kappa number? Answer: 1.3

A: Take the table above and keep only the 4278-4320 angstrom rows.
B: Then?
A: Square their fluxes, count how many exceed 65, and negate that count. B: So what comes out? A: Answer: -11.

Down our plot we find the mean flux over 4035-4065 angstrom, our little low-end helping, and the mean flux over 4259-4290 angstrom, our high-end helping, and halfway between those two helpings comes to 8.30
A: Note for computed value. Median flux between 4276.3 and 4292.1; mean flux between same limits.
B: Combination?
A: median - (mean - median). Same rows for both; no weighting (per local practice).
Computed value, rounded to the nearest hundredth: 8.38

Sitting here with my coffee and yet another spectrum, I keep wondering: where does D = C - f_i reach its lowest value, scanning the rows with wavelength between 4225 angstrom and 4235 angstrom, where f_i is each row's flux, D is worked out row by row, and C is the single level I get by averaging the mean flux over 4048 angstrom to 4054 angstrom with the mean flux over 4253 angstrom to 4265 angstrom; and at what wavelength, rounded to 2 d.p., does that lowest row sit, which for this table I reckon 4232.26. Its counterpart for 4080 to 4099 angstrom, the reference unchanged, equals 4086.70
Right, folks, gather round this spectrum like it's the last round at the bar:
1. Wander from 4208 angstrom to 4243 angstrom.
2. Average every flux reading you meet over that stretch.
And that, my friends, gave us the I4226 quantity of 8.70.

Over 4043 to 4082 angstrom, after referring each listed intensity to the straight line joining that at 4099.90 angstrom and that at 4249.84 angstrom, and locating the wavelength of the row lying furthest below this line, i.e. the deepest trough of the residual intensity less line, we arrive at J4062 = 4062.31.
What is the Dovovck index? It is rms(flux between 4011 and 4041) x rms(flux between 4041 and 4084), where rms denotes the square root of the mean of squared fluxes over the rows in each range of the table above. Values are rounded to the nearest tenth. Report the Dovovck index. 67.7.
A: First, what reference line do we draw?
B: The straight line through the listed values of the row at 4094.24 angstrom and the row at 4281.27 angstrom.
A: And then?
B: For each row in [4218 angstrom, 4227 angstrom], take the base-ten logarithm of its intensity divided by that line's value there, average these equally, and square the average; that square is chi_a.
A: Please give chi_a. 0.0000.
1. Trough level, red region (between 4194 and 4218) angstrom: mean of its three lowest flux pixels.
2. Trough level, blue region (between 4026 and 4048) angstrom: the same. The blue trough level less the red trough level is -0.83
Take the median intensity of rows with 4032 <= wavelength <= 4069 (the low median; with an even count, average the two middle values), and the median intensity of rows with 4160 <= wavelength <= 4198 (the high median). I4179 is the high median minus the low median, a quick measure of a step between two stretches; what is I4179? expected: 0.34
